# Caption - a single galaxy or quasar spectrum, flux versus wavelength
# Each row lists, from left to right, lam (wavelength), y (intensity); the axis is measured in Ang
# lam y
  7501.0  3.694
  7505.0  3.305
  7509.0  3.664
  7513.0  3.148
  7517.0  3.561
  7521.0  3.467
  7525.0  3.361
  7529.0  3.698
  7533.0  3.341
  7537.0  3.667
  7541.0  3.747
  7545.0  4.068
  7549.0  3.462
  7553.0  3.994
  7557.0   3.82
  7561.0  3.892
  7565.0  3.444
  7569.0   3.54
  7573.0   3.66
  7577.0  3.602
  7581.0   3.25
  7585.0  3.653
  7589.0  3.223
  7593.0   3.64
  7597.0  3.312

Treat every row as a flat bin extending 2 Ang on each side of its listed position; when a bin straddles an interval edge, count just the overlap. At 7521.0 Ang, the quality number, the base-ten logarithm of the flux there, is 0.54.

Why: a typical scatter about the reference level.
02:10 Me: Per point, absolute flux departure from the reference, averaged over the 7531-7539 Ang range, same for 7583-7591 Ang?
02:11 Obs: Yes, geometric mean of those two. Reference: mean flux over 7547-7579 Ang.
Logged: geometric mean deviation 0.203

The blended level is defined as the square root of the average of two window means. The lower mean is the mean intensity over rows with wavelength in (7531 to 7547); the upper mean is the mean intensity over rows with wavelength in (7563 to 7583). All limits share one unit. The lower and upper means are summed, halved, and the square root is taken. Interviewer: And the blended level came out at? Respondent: 1.90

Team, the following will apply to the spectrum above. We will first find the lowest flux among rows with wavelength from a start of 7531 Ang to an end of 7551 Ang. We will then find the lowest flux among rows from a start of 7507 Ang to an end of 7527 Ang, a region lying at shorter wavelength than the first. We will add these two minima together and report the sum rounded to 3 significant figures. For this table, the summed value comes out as 6.49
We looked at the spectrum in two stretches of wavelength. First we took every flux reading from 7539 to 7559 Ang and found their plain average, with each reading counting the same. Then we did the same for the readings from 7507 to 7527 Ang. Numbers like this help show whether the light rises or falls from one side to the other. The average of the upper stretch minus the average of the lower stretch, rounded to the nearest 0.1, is 0.4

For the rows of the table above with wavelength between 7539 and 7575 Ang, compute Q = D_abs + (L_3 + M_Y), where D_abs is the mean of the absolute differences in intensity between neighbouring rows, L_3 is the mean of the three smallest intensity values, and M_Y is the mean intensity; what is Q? 7.5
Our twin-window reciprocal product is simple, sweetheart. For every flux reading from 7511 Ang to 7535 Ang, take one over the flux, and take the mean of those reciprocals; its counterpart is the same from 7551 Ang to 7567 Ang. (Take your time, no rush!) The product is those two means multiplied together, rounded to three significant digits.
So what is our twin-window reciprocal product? 0.0774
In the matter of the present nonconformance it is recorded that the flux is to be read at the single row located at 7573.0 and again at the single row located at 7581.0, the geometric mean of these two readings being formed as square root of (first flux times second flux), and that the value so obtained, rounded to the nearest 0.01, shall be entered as 3.45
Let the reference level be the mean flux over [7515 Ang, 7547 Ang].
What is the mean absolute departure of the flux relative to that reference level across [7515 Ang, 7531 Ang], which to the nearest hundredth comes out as 0.13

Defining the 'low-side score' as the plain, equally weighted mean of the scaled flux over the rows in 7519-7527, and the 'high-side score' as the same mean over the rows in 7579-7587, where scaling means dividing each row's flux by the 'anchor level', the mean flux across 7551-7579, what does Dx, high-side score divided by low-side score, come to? 1.01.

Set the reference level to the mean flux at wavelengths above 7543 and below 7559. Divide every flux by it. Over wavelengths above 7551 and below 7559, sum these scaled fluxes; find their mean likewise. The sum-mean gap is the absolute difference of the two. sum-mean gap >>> 1.0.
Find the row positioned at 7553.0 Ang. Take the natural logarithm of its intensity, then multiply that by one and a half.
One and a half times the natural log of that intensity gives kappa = 2.077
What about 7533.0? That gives 1.809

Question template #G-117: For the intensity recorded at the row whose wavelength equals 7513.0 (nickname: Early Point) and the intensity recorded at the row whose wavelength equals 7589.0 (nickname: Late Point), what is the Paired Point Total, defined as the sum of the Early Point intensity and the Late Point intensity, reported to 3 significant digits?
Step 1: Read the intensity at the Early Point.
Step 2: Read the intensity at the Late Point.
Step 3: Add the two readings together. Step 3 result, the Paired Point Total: 6.37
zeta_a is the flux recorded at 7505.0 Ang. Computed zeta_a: 3.305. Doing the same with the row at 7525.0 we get 3.361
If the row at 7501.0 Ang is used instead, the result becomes 3.694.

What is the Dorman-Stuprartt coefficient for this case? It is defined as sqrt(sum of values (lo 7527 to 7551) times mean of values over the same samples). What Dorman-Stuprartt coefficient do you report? 9.0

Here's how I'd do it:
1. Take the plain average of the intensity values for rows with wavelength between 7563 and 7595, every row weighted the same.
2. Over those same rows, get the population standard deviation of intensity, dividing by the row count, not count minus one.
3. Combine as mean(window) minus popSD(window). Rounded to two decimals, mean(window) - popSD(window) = 3.33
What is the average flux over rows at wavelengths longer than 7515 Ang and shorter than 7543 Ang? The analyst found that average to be 3.55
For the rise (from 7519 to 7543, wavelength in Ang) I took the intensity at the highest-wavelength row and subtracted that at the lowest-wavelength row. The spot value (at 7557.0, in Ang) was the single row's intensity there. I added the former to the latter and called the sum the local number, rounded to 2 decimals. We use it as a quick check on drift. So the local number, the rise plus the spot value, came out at 4.10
